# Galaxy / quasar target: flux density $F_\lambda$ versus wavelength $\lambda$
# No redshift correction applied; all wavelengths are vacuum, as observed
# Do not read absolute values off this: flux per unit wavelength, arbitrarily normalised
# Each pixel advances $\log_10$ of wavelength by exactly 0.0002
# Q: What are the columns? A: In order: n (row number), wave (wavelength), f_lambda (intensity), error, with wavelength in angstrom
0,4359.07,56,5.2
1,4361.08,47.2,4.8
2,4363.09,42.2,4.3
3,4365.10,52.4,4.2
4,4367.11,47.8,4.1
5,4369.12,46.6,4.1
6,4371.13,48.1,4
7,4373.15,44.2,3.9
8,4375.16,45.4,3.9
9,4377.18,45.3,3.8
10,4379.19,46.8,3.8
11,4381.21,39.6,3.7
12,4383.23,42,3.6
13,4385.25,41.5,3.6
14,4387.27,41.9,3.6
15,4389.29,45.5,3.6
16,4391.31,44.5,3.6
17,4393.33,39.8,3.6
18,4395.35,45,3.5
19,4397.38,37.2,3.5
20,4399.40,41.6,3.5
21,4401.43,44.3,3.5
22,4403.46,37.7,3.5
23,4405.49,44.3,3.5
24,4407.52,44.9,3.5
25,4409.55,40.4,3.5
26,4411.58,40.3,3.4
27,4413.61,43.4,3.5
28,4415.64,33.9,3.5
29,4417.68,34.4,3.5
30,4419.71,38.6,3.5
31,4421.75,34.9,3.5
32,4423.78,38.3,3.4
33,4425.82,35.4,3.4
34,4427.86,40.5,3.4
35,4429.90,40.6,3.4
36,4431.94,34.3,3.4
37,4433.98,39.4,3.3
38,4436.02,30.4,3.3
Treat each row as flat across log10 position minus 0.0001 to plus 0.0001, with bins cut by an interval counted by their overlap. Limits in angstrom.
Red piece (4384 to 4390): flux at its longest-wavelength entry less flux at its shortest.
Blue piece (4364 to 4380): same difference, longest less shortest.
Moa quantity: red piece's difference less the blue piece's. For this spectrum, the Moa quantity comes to 10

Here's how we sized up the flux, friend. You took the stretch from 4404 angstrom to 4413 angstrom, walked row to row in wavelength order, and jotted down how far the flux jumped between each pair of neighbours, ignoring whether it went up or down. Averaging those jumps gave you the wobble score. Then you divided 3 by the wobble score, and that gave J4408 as 1.73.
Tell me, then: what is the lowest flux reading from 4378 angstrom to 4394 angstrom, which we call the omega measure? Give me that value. 39.6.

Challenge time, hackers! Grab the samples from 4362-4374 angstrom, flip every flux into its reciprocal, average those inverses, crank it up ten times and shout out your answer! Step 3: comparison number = 0.214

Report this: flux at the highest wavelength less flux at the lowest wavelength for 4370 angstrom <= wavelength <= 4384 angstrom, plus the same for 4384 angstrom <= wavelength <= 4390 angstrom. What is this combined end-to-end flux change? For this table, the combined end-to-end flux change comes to -2.1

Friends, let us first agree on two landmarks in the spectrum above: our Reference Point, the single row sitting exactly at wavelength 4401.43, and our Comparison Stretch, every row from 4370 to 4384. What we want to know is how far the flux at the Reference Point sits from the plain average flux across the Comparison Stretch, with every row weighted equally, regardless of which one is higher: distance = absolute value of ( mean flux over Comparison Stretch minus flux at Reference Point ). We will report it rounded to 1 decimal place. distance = 0.2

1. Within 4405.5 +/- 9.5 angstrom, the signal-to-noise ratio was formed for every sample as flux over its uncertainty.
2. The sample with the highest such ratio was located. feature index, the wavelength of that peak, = 4407.52 angstrom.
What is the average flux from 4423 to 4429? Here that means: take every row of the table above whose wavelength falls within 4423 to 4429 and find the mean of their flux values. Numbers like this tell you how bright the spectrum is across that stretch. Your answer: 38.1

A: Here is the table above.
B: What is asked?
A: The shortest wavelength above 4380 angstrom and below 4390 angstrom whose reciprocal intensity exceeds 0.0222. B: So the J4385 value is 4381.21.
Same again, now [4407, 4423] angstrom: 4407.52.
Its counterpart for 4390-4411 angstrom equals 4391.31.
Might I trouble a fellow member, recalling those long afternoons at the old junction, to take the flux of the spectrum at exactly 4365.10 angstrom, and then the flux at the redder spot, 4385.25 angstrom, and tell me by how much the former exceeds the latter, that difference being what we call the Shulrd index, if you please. 10.9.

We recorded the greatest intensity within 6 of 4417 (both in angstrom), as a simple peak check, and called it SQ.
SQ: 43.4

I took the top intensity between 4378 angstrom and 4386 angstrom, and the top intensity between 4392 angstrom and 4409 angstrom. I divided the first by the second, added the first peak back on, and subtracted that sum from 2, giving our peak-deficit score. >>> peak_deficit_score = -45.8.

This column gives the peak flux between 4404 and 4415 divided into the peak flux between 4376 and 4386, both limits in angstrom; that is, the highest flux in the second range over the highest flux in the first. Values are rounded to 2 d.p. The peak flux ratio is 1.04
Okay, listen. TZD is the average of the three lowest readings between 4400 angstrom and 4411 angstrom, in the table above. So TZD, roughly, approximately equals 40.8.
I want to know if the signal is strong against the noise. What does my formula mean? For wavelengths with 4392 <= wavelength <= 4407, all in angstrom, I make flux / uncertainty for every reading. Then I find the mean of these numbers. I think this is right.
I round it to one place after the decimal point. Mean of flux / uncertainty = 11.8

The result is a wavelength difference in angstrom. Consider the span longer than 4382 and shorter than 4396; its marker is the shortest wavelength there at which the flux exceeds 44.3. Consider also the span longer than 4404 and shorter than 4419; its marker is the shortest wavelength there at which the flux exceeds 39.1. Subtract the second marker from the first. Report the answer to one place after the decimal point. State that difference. -16.2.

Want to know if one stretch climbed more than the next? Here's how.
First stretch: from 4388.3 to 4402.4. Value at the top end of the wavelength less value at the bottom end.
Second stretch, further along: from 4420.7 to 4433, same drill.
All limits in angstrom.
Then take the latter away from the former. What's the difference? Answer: -1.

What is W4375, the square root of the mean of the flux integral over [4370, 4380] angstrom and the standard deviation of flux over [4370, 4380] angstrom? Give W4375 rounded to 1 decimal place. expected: 15.2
